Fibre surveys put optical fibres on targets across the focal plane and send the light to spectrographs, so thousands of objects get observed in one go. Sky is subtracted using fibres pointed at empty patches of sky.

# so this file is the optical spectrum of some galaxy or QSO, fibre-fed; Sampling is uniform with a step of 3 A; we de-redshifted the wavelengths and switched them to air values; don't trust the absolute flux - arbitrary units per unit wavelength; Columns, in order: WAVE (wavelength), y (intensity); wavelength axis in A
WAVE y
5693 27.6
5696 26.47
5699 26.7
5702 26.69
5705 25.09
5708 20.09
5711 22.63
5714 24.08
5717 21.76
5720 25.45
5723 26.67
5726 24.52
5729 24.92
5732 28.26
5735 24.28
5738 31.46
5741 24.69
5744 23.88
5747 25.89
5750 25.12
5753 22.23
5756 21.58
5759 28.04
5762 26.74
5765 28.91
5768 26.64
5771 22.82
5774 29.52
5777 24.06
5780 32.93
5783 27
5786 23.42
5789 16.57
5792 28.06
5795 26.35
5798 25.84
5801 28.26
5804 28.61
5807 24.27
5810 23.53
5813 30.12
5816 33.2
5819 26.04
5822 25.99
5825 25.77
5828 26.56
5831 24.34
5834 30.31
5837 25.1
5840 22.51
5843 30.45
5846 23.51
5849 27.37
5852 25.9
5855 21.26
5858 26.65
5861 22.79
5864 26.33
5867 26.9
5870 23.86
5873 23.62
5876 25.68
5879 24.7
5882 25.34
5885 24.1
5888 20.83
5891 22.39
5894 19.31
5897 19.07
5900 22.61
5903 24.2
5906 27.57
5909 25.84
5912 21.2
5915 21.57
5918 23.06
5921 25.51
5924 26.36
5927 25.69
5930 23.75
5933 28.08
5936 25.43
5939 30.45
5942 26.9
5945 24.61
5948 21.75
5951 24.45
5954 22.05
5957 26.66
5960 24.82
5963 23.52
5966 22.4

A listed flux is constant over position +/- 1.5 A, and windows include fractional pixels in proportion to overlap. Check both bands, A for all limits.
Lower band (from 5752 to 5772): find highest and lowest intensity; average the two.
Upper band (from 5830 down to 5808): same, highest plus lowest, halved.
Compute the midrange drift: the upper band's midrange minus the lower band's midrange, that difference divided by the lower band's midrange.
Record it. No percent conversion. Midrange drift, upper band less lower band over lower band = 0.12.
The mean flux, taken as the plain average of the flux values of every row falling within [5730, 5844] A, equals 26.3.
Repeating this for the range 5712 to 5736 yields 25.0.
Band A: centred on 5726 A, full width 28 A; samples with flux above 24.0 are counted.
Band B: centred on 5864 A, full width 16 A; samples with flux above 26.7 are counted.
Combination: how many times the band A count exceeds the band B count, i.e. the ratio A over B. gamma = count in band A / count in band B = 8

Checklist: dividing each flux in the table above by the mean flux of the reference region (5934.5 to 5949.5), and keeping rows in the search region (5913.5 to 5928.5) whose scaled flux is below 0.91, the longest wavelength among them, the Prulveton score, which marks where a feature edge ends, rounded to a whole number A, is 5918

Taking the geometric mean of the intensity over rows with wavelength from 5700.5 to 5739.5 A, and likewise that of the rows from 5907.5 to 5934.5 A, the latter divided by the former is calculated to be 0.982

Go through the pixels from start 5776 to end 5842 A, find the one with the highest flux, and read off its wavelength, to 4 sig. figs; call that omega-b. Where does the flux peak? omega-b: 5816 A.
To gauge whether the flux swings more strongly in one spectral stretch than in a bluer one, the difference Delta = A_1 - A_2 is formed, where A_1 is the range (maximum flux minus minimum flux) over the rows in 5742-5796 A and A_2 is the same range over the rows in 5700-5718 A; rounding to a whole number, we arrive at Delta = 10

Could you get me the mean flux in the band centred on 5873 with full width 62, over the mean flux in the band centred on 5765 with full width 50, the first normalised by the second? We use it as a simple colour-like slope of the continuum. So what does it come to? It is 0.95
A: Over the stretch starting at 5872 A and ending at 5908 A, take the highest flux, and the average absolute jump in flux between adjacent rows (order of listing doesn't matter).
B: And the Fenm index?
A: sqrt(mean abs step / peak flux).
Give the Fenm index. 0.267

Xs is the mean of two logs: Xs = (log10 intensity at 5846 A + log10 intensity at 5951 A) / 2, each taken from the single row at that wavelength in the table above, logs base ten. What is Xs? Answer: 1.380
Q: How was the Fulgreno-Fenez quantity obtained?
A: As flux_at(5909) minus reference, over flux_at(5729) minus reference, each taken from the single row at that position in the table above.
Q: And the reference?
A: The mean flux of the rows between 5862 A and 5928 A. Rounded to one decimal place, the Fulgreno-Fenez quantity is 1.9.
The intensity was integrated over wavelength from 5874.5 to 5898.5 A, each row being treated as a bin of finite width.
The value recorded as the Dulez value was 544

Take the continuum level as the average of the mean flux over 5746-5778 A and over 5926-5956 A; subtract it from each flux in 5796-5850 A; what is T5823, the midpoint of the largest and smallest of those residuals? 2.4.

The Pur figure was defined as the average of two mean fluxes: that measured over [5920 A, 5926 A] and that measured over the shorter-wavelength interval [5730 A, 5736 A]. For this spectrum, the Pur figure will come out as 26.1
